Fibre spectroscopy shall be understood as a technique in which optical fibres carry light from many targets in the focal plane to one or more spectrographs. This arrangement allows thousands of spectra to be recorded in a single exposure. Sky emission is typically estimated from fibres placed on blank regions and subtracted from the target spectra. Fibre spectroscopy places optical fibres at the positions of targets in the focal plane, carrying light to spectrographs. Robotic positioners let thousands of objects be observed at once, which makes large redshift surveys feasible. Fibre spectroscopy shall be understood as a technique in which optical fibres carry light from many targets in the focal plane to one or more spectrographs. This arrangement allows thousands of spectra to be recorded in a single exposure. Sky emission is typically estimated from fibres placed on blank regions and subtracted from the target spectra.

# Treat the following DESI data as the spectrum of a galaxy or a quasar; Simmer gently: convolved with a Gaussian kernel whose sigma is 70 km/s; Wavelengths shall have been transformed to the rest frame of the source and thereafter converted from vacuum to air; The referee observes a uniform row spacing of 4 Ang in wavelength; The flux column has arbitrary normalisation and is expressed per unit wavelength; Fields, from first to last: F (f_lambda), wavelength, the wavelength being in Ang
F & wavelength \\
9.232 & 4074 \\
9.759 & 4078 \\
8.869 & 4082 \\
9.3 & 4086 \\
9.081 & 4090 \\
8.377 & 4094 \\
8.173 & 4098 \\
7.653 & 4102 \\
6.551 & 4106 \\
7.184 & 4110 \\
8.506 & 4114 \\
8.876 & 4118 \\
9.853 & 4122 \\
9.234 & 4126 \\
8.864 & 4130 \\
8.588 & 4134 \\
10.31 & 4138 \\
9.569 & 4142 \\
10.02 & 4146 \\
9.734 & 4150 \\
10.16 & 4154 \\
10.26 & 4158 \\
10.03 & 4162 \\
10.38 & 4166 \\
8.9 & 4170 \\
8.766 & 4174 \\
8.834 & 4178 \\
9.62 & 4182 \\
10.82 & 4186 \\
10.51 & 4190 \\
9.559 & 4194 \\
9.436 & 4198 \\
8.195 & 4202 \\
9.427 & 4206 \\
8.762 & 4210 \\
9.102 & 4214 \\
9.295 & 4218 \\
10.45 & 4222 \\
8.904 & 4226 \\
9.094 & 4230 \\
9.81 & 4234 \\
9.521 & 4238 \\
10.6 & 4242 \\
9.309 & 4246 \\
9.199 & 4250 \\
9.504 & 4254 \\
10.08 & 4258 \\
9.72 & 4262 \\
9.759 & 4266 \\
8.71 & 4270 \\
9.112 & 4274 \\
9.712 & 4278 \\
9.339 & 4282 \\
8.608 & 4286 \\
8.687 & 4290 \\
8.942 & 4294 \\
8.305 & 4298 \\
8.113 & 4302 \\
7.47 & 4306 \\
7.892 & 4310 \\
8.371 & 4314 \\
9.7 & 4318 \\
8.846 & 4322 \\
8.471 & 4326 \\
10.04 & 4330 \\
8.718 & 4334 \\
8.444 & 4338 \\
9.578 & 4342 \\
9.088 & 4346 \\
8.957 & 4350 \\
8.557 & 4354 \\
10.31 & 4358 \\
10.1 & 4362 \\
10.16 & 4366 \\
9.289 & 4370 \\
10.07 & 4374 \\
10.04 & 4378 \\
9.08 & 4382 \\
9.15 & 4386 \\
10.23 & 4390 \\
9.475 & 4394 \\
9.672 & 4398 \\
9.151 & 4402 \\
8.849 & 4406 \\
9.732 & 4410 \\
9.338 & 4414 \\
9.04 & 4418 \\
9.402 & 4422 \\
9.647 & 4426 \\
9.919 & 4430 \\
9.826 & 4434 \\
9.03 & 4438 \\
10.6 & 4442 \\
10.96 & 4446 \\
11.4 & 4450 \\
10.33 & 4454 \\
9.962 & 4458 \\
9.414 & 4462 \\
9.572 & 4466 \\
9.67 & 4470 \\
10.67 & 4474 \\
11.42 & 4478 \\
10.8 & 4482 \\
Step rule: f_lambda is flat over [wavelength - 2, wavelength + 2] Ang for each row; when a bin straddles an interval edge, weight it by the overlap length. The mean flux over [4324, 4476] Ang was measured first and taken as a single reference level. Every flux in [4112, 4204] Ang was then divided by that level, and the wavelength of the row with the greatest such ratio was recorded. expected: 4186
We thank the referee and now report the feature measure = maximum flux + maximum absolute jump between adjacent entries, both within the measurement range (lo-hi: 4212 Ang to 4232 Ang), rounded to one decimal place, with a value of 12.0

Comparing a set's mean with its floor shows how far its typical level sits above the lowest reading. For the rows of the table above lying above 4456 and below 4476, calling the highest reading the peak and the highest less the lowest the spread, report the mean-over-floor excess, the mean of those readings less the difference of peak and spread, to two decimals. 0.44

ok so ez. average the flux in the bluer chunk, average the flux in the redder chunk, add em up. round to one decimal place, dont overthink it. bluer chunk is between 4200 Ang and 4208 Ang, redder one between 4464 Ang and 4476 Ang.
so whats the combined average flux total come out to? 18.8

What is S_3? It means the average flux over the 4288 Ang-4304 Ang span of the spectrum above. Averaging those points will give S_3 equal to 8.5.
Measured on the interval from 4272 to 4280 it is 9.4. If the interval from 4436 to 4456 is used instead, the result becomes 10.5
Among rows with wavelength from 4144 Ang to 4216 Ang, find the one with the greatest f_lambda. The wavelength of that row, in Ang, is 4186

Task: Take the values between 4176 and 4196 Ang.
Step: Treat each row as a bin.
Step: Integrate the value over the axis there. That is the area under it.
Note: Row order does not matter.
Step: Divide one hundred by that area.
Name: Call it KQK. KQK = 0.507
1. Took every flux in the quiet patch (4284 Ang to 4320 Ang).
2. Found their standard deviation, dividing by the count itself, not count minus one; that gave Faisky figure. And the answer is 0.61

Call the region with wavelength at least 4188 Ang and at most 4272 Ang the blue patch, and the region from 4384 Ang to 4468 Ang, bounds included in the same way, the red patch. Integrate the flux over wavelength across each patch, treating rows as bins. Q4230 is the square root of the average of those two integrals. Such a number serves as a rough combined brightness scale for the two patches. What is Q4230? 28.41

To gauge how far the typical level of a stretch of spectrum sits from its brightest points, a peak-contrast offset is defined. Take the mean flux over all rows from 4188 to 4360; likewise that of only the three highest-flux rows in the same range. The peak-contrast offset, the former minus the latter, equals -1.4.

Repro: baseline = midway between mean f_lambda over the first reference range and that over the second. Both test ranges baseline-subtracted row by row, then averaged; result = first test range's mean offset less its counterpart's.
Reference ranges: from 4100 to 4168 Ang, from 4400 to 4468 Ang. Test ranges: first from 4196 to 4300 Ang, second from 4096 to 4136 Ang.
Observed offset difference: 0.94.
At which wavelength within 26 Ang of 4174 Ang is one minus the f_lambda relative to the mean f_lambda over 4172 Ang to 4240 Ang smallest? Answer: 4186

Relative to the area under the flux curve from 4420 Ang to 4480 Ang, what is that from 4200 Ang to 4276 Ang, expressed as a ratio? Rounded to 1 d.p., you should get 1.2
